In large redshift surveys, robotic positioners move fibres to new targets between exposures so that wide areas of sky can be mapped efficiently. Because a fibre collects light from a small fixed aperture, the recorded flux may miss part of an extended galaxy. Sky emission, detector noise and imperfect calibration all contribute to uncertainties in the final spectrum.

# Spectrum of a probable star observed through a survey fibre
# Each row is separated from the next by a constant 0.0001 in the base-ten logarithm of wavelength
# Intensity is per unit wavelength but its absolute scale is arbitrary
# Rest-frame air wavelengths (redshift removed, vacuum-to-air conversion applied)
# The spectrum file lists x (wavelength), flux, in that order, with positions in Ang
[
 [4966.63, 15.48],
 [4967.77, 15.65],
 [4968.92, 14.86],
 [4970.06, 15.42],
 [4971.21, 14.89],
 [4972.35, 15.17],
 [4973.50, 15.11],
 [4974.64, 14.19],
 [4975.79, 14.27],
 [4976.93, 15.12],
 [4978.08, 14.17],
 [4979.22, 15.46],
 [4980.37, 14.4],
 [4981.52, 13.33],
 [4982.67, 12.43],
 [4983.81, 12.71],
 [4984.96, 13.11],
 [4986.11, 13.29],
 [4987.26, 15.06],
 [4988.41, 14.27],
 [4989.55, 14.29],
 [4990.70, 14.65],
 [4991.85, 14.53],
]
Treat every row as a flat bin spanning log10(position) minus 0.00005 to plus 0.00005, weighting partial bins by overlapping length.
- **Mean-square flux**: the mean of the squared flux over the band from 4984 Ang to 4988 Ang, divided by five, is 38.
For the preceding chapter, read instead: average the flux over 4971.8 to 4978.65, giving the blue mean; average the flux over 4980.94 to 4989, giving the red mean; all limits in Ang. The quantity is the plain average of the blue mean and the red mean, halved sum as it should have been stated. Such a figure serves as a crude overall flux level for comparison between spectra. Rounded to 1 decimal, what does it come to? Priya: 14.1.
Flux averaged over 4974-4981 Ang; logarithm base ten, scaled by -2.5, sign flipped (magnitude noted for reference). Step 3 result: 2.91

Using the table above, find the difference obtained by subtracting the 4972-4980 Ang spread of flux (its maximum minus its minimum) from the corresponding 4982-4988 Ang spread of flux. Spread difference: 1.34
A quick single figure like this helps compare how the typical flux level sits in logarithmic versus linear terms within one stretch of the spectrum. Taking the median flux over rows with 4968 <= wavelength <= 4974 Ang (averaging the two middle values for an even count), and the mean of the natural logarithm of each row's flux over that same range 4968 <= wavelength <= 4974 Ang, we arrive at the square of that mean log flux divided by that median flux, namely 0.487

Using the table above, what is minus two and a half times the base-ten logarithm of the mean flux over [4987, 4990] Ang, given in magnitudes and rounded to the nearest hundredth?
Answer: -2.91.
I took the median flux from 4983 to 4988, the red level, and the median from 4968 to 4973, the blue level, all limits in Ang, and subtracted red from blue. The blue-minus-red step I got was 1.8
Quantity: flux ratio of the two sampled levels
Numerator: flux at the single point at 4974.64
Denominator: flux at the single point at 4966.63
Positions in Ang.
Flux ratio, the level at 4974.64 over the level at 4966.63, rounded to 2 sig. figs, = 0.92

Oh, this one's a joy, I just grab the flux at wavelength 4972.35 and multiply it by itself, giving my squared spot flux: 230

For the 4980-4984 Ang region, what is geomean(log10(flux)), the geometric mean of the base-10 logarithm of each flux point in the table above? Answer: 1.12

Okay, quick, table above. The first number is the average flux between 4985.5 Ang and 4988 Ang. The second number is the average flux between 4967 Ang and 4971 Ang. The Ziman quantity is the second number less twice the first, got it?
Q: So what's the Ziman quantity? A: -13.0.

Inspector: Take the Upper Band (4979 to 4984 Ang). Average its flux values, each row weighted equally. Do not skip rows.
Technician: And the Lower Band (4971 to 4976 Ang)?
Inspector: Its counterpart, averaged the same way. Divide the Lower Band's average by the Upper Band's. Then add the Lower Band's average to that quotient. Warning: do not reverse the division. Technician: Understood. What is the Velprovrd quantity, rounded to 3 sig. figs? 15.8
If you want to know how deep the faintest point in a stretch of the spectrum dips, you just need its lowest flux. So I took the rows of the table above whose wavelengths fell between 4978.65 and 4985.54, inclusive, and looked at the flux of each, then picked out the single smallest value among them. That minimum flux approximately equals 12.43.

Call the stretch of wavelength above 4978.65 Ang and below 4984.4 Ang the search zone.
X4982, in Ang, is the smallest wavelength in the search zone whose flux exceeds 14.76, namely 4979.22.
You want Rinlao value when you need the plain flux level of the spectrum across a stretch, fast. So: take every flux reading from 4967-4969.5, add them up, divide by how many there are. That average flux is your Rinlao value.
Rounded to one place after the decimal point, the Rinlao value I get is 15.3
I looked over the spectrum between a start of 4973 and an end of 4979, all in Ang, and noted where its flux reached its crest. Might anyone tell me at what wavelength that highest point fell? 4976.93 Ang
